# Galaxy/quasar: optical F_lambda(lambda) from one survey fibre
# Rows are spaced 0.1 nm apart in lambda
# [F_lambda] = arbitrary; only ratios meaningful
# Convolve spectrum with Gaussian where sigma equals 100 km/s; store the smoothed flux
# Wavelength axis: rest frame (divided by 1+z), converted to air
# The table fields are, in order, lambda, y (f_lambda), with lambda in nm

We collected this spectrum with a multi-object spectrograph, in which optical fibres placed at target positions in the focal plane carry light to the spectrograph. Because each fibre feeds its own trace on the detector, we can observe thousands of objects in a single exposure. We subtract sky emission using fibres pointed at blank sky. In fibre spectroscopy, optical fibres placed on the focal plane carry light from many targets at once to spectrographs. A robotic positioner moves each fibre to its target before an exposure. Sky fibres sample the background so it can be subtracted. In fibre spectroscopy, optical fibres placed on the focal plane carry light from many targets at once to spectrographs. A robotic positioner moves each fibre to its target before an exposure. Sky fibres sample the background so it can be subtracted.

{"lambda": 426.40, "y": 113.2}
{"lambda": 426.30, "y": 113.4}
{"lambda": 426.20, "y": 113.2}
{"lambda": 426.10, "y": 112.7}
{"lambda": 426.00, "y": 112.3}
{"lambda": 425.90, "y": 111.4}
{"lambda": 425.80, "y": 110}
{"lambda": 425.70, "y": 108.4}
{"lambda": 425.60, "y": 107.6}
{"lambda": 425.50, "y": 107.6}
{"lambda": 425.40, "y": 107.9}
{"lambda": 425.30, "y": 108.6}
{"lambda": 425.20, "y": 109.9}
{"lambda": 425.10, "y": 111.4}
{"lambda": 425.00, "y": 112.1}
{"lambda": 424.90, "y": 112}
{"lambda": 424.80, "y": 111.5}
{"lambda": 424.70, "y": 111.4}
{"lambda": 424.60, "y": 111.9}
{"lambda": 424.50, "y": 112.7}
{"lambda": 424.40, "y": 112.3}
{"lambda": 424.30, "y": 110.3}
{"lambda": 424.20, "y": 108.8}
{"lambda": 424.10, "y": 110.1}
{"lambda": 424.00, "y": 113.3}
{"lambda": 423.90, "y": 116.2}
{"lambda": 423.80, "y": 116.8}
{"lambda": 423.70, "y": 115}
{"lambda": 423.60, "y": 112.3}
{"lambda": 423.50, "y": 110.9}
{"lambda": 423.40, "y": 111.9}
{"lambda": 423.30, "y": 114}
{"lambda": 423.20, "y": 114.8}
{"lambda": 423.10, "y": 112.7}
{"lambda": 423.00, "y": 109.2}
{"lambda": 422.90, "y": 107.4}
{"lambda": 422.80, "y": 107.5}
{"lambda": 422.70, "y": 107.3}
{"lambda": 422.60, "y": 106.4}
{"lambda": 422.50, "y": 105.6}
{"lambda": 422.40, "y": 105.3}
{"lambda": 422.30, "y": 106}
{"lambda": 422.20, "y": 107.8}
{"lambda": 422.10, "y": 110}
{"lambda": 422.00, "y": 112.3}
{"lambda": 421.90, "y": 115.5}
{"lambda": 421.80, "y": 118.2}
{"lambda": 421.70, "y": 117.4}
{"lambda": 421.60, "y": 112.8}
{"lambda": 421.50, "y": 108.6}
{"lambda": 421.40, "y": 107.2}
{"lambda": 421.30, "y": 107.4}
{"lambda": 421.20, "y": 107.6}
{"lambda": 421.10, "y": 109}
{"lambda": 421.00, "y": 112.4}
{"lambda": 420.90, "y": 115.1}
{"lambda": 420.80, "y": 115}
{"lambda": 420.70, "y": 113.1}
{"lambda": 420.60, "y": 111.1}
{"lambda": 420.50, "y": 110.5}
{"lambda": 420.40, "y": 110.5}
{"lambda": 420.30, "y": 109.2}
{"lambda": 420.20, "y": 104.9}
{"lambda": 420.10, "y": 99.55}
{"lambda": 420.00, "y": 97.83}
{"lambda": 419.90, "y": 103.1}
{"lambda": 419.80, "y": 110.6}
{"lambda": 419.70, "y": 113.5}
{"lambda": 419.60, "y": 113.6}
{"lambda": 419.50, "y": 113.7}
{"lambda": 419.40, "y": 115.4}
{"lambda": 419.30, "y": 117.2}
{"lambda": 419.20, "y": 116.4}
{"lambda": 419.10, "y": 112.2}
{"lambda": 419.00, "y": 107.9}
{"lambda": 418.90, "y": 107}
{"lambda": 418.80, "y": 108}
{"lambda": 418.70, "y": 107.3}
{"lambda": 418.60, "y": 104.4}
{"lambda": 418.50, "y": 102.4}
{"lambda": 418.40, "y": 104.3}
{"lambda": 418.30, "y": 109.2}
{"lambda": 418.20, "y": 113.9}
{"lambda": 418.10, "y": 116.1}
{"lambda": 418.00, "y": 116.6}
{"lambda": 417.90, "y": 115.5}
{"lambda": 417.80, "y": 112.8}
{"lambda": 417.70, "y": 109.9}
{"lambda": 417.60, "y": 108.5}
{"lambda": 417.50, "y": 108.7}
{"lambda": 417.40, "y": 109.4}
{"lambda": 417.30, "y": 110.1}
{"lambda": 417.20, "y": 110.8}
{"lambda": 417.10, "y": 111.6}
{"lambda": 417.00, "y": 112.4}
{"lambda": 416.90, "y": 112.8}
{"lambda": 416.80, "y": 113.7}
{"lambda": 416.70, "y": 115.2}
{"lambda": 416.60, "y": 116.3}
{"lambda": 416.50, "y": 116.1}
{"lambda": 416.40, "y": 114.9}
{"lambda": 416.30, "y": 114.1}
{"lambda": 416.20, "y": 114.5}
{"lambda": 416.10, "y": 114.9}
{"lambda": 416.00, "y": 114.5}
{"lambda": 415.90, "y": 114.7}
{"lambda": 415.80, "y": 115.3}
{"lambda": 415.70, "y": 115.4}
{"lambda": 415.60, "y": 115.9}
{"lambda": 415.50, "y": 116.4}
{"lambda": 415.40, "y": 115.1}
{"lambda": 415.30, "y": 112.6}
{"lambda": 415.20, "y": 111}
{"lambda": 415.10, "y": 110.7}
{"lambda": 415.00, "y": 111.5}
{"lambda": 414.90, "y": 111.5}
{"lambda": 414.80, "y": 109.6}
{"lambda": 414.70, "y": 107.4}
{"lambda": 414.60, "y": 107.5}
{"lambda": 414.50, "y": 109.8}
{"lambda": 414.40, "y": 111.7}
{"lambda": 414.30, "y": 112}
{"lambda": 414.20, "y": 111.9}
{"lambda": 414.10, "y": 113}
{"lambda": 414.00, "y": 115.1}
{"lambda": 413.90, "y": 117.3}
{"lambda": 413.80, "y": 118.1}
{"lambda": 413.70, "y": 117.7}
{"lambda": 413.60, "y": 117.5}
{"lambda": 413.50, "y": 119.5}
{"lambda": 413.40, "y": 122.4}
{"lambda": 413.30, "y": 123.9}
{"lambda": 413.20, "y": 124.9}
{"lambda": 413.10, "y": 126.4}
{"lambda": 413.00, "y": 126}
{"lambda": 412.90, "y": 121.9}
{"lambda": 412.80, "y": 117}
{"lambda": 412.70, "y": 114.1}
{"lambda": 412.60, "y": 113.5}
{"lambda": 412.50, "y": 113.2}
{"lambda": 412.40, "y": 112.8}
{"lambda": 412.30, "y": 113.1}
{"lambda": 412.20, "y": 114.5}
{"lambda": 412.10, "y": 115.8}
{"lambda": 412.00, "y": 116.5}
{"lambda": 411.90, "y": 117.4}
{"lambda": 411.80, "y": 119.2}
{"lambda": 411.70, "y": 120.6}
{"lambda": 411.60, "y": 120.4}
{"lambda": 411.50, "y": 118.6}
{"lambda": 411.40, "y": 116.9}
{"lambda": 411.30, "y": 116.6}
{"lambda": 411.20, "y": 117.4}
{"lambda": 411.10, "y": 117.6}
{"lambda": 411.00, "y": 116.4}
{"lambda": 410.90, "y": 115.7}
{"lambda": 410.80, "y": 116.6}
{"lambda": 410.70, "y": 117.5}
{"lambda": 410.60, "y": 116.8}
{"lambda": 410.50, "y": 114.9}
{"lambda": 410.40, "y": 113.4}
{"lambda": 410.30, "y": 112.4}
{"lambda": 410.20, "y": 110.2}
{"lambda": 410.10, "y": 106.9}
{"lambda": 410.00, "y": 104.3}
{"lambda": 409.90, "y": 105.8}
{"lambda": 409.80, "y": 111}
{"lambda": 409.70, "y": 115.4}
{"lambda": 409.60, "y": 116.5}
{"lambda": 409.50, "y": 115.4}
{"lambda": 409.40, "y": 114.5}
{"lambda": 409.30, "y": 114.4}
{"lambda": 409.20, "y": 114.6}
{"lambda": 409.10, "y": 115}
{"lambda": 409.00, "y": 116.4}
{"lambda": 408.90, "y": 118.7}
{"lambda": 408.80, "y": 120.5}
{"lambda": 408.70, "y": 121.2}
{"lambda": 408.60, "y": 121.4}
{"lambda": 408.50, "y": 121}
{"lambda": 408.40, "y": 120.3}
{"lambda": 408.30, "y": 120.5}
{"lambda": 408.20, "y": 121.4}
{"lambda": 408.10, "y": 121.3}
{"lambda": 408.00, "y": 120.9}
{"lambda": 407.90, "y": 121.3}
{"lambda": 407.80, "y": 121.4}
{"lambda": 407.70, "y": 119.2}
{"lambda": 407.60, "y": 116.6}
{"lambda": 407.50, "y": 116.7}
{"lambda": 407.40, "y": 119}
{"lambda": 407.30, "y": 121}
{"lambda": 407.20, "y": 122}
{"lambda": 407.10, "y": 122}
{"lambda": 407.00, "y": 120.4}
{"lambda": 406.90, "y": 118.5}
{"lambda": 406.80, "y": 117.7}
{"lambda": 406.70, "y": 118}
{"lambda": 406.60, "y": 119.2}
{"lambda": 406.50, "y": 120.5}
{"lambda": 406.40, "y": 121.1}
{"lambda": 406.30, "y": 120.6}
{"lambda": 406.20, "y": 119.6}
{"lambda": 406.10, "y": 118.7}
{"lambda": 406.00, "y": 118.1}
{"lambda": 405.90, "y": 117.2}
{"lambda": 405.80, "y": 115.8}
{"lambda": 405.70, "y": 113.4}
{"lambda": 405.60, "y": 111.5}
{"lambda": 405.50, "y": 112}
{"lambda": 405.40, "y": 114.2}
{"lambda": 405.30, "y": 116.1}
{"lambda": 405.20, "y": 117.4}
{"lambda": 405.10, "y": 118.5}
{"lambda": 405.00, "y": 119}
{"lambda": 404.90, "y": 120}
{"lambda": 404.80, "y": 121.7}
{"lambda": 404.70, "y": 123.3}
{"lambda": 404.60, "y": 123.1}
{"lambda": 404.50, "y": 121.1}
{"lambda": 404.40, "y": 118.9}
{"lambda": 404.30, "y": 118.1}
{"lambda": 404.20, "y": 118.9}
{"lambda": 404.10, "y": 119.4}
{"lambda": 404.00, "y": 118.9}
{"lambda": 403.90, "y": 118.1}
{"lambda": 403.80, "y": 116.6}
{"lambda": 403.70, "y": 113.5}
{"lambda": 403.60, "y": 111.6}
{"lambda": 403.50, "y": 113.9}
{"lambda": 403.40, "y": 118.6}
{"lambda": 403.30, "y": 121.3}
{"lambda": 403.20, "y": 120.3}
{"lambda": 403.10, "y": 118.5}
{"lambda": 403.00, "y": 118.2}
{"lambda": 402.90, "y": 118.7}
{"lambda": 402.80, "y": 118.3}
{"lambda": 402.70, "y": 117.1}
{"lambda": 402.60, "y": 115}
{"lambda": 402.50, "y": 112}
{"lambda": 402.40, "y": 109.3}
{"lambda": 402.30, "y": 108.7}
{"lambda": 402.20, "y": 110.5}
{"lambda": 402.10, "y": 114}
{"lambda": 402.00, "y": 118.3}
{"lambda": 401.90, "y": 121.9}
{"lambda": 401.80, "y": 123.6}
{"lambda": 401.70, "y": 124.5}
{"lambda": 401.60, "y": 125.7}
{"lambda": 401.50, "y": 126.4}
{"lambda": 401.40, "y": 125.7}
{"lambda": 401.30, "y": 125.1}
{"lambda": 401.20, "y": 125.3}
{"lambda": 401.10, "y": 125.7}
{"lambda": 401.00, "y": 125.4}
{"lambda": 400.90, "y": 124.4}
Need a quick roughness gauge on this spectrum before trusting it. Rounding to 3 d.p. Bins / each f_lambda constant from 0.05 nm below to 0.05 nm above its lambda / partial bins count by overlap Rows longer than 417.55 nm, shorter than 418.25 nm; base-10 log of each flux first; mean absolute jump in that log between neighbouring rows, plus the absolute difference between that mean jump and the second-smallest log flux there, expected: 2.041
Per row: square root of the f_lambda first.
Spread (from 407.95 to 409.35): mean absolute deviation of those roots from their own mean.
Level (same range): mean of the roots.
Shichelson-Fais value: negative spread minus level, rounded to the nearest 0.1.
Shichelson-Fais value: -11.0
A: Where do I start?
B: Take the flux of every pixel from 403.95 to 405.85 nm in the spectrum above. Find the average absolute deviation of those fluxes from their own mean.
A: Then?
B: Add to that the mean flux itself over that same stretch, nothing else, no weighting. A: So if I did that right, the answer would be 121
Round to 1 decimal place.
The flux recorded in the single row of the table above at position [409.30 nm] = 114.4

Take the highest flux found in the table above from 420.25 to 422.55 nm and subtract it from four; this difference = -114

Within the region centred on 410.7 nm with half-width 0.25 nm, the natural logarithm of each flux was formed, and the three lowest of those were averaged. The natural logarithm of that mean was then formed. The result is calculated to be 1.558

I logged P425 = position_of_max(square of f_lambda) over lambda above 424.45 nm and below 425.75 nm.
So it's 424.50 nm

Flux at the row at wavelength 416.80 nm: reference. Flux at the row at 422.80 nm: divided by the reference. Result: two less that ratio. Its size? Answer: 1.05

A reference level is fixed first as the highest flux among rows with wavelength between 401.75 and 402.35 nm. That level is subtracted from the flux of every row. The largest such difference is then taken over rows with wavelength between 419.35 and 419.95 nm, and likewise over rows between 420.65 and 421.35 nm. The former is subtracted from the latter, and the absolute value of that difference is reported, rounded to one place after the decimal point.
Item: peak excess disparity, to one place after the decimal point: 0.3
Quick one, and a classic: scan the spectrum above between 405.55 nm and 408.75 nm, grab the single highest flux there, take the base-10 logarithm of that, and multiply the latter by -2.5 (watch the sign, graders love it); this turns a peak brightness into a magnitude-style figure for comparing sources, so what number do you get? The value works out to -5.22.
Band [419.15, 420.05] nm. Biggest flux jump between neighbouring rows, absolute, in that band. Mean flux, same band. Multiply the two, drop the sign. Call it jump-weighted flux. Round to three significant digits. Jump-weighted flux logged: 834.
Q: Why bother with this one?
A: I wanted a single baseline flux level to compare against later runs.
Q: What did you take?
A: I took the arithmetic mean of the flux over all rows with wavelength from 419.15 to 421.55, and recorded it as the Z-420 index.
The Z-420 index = 110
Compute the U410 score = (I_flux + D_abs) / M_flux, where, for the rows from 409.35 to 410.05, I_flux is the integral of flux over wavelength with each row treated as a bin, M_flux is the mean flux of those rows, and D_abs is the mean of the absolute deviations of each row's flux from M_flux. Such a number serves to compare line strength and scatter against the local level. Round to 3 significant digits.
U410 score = 0.737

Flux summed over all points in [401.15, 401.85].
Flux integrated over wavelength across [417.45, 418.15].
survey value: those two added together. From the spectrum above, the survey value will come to 955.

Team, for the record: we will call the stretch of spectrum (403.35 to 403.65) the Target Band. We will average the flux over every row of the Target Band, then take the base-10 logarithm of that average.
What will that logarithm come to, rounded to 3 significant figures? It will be 2.06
